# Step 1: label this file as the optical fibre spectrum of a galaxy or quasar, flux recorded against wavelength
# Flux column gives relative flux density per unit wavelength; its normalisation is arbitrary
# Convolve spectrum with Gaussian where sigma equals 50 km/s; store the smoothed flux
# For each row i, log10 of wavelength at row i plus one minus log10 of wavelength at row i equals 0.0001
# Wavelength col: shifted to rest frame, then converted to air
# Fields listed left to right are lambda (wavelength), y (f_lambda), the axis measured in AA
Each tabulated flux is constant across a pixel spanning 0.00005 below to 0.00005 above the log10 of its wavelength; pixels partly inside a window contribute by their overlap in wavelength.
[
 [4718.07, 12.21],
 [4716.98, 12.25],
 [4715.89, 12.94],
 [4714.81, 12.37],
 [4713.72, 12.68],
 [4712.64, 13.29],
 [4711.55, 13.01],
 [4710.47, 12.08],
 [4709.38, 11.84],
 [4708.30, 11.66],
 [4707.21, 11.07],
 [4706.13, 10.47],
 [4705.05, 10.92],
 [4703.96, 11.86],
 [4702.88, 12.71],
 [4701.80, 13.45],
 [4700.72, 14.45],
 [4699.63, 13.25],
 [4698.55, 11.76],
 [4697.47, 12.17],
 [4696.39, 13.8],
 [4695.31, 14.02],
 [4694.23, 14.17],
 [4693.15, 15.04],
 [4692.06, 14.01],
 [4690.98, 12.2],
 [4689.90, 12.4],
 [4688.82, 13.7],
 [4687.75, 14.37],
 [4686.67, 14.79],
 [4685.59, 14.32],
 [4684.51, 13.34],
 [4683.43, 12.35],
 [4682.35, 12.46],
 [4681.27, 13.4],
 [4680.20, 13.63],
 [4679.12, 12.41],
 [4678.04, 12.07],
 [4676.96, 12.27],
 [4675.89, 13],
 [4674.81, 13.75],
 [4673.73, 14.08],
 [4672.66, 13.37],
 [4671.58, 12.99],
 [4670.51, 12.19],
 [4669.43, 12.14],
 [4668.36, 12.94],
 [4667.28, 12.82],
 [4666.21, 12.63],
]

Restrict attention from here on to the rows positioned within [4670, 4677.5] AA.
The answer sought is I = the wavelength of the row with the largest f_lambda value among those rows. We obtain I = 4673.73 AA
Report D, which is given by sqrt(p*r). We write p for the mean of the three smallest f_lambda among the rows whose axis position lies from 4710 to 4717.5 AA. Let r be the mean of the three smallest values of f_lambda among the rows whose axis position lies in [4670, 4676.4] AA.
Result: 12.5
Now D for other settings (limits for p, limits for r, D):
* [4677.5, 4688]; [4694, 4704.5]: 12.1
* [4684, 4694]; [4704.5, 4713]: 11.7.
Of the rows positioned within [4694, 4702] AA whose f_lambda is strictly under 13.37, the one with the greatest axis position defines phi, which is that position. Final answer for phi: 4699.63 AA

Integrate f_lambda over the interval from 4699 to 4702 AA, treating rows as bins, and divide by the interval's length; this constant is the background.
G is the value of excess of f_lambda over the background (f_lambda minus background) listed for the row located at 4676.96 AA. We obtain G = -1.40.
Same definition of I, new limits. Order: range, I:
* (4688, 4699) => 4693.15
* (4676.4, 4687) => 4686.67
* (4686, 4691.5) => 4686.67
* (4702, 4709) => 4702.88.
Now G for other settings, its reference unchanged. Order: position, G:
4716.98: -1.42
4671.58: -0.68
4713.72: -0.99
